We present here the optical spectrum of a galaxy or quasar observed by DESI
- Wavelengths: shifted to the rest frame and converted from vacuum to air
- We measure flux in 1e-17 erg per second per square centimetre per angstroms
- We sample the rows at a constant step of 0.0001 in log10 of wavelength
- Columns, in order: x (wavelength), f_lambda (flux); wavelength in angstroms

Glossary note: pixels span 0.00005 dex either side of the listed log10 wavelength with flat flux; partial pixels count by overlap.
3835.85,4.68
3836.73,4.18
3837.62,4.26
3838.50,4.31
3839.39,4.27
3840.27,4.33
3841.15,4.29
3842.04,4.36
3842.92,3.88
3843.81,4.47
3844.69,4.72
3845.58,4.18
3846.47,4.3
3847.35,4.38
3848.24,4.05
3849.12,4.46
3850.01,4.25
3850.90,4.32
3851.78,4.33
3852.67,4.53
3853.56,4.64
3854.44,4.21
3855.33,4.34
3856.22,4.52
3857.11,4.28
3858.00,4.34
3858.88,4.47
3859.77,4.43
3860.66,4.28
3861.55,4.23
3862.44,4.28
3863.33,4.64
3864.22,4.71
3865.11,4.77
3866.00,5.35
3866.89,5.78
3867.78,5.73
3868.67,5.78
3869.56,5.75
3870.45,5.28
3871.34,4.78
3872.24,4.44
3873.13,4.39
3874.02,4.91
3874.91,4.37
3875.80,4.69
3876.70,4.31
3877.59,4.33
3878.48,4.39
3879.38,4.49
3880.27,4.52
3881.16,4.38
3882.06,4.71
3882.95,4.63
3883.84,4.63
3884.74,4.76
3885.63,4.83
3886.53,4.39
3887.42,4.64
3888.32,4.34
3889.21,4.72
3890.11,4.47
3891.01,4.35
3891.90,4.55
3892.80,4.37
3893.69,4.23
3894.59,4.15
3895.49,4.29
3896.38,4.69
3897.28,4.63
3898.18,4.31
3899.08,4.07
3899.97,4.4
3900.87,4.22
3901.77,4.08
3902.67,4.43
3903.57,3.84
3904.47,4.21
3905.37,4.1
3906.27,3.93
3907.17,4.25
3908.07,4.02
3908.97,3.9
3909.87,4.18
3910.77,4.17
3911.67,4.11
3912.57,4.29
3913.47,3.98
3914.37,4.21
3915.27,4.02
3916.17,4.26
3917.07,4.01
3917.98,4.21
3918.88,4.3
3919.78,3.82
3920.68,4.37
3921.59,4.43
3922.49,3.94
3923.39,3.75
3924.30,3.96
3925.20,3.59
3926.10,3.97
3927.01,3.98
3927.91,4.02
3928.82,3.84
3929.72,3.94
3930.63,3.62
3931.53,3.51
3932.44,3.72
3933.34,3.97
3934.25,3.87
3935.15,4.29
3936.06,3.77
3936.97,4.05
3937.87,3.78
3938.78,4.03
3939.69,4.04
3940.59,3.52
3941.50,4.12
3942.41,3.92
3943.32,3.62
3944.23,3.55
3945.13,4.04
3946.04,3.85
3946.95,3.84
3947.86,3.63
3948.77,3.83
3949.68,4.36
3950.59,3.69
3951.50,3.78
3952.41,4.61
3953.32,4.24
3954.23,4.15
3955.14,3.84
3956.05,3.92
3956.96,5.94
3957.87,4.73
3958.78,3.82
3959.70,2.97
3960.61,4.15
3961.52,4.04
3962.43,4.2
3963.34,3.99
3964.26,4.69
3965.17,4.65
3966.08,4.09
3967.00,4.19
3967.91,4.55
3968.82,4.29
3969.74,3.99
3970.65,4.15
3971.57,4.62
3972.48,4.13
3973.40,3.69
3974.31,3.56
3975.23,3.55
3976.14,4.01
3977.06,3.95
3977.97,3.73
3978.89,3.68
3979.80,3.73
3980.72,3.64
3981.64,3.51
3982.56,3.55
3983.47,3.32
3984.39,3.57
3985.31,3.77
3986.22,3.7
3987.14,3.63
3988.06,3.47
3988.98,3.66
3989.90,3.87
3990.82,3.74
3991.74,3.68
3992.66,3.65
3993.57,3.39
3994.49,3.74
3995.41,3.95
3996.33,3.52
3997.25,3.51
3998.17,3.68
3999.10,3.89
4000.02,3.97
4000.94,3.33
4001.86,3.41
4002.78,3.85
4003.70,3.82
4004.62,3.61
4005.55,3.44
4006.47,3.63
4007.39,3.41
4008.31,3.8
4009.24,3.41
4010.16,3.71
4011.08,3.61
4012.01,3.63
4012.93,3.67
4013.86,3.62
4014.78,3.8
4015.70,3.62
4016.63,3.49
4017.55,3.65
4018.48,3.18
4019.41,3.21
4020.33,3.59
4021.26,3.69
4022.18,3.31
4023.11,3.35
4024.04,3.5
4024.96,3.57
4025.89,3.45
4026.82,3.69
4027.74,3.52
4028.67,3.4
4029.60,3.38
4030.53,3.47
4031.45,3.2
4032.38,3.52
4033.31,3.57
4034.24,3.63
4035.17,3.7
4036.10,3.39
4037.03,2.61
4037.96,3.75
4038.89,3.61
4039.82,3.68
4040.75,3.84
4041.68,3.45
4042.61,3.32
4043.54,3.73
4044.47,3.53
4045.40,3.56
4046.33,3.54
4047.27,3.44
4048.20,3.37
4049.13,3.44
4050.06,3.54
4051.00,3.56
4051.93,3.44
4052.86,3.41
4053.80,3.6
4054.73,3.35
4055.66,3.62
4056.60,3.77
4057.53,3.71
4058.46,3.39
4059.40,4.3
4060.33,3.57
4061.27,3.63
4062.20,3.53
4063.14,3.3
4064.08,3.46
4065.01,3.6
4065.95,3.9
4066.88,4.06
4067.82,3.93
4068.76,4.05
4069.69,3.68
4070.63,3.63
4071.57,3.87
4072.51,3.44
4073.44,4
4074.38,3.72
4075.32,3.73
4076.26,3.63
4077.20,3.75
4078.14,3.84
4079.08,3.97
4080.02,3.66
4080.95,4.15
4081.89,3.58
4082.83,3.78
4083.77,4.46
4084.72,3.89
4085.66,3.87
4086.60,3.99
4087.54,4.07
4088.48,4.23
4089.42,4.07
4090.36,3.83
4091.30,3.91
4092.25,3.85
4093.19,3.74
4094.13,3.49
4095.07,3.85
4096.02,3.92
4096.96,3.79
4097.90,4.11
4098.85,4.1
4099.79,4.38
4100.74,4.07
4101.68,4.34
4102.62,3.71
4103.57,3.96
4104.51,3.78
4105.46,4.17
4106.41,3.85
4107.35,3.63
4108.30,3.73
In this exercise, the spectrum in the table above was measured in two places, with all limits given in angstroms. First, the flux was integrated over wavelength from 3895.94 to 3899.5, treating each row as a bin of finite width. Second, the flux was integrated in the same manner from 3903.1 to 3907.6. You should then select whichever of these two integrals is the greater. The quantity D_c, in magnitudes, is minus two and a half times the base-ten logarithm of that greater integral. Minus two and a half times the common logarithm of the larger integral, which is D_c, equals -3.16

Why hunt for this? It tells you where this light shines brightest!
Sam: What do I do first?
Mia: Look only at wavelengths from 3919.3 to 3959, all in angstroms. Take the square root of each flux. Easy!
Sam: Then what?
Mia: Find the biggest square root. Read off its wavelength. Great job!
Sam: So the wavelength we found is 3956.96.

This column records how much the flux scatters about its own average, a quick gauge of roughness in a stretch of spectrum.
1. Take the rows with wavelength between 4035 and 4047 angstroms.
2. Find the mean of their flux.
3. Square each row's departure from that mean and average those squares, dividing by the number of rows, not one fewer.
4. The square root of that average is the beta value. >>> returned 0.30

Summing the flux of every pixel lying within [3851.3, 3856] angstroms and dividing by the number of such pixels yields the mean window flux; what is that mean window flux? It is 4.4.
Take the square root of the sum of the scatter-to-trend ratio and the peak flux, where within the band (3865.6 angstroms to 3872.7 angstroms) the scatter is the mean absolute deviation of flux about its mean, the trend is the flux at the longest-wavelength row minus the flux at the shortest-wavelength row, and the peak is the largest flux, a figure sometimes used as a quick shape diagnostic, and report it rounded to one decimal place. 2.3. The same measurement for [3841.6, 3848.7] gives 2.0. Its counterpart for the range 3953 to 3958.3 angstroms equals 2.7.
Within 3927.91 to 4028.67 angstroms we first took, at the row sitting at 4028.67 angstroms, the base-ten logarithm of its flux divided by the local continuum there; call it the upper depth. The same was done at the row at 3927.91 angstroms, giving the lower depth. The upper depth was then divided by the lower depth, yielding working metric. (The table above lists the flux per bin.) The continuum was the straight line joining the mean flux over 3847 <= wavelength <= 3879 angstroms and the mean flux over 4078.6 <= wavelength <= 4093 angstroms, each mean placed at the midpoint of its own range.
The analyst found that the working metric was 2.0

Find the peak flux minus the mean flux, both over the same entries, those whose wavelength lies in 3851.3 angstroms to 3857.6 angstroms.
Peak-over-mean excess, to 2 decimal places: 0.23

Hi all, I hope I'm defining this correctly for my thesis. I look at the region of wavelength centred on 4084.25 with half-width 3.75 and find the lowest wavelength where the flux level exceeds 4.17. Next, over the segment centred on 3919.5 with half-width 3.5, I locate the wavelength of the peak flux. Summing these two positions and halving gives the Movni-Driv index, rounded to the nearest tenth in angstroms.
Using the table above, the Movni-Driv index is 4002.7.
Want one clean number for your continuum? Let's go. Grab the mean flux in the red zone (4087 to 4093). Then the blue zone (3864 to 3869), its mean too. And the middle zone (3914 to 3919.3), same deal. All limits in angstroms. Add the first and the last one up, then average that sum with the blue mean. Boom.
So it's 6.76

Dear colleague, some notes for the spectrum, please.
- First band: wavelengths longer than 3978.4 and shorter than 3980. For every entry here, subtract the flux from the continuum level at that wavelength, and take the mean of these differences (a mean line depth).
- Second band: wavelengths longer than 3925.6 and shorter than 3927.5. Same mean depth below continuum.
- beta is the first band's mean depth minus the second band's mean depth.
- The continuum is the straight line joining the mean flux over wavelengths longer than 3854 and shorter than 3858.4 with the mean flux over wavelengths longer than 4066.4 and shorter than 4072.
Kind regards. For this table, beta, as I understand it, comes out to 0.15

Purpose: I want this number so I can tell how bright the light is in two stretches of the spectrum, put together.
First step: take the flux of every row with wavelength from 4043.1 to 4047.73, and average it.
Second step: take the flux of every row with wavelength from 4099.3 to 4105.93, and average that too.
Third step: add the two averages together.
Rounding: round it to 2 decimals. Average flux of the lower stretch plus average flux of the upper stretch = 7.62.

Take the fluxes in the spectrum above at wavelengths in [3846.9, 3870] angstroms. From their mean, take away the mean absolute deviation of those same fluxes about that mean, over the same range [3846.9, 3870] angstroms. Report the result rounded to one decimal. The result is 4.2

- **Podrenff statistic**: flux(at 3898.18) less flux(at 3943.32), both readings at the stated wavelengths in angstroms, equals 0.69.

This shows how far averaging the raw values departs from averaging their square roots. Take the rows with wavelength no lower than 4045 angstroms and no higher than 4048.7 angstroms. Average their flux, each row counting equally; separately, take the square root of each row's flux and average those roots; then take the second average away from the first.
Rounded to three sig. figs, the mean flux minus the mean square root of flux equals 1.61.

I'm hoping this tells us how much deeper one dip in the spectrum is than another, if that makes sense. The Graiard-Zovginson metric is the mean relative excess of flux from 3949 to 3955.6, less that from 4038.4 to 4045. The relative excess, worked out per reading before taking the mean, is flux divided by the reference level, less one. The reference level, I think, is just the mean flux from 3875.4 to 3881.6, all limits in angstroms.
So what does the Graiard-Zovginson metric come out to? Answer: 0.11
